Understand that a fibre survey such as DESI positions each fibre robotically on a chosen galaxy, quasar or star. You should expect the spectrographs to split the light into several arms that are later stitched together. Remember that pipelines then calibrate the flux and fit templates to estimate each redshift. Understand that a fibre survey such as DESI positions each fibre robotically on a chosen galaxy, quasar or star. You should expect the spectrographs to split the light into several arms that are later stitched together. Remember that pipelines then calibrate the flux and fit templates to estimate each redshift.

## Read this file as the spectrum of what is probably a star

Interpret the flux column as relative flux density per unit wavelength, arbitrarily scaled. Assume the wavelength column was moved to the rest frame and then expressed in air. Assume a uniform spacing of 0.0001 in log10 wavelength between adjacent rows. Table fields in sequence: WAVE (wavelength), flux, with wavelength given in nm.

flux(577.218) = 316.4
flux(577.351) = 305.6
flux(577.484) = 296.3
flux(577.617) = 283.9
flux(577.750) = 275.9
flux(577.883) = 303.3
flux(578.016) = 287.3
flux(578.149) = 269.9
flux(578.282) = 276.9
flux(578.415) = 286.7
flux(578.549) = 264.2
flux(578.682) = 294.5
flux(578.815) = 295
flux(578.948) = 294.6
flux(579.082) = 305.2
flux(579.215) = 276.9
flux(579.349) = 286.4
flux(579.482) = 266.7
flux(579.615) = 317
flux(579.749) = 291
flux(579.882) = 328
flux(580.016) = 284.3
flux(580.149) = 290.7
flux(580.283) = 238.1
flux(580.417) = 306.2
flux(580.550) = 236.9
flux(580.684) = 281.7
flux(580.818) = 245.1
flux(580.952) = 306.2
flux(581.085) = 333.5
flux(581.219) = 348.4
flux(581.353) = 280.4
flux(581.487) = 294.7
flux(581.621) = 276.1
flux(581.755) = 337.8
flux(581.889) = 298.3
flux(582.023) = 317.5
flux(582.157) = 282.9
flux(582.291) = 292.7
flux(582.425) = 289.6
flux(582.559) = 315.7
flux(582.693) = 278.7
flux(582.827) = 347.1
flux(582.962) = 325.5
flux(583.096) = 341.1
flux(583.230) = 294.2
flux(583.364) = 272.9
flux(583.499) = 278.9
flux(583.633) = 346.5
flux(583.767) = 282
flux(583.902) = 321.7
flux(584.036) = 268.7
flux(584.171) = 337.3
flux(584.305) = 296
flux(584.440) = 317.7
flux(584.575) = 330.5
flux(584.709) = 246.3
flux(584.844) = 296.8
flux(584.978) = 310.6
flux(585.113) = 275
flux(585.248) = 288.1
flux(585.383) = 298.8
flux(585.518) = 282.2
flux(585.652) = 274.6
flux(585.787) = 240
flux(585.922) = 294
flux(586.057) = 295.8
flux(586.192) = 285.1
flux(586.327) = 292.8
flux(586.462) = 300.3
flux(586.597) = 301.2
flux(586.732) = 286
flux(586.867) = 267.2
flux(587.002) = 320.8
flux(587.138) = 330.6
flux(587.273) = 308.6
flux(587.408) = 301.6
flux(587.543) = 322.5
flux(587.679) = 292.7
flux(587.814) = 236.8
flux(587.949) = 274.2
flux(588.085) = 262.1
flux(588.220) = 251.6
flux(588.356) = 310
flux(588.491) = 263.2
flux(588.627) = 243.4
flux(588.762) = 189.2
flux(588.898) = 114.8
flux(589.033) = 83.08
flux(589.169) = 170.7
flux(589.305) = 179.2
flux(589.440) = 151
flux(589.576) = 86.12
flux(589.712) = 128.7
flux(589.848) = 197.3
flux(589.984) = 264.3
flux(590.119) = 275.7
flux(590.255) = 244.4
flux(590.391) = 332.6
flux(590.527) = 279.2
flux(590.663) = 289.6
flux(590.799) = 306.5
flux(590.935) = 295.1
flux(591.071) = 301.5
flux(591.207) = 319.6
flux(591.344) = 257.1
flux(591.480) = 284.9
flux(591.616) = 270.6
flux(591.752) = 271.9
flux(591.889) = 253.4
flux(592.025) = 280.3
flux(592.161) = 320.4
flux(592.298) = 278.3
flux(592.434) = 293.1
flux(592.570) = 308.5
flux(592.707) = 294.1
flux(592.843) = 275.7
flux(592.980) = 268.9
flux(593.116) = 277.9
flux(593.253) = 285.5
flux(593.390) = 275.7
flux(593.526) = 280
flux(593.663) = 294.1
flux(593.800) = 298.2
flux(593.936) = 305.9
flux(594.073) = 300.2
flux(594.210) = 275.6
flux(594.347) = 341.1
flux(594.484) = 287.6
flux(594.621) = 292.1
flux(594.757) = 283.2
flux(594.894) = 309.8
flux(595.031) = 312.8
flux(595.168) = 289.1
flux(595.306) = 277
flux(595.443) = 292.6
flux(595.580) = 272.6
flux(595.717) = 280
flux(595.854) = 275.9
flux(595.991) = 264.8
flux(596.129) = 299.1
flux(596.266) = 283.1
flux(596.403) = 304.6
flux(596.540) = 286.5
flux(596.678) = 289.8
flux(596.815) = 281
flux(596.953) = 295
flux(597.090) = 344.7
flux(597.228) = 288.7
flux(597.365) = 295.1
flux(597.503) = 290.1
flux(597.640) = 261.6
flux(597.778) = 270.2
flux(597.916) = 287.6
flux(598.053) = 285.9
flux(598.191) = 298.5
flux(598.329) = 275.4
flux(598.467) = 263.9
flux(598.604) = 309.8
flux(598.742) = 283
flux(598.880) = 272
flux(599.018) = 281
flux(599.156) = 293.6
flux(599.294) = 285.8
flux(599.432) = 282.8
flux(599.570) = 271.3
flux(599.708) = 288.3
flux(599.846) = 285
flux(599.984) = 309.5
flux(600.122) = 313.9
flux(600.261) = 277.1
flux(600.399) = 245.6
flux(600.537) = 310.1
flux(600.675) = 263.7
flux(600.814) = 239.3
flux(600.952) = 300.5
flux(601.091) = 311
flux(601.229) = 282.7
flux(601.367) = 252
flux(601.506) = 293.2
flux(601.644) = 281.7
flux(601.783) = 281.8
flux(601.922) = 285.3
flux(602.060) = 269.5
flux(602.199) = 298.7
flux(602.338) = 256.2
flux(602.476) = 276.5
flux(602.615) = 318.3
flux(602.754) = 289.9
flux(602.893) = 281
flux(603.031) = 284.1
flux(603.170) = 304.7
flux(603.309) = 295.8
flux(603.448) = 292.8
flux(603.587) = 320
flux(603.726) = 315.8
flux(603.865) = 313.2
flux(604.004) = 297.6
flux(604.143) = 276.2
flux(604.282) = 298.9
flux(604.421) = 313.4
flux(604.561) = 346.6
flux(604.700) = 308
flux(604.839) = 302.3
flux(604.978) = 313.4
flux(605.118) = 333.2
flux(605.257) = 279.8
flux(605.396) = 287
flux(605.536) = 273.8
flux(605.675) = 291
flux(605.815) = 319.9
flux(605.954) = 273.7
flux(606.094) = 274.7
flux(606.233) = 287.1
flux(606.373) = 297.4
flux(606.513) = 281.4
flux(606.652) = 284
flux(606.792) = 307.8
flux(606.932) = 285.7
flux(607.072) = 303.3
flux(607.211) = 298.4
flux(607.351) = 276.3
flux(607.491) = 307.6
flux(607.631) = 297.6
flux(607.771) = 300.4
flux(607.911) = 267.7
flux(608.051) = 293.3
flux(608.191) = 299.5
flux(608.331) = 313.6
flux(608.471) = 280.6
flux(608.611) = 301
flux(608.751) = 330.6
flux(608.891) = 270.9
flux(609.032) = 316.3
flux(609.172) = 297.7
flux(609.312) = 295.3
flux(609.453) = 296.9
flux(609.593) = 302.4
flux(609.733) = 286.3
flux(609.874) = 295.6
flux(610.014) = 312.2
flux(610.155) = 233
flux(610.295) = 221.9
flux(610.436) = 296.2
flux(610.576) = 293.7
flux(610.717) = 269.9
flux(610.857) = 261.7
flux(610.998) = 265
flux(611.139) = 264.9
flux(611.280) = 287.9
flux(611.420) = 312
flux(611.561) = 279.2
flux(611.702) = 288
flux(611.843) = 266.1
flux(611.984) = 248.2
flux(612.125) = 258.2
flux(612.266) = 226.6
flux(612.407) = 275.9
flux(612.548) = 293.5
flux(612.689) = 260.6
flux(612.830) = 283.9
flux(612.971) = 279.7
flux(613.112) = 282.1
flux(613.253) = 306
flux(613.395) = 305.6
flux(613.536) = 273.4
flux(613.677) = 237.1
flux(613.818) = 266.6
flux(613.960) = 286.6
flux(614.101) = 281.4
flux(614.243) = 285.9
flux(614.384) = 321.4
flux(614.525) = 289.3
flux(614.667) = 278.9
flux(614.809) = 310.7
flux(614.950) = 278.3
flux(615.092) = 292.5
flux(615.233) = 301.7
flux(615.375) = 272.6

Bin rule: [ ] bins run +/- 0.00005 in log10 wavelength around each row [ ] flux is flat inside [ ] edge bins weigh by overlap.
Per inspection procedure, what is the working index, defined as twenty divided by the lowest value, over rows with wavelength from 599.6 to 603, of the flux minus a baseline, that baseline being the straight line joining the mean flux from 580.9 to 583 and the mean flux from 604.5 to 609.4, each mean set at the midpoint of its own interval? -0.33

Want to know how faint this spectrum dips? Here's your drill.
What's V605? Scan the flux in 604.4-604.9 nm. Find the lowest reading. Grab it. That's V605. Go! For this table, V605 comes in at 302.3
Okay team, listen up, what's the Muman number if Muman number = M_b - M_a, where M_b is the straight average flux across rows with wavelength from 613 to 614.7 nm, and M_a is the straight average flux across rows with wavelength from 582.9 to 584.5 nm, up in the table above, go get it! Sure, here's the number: -22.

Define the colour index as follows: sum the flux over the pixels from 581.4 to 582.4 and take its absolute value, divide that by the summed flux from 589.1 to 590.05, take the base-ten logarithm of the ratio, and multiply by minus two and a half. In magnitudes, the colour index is -0.63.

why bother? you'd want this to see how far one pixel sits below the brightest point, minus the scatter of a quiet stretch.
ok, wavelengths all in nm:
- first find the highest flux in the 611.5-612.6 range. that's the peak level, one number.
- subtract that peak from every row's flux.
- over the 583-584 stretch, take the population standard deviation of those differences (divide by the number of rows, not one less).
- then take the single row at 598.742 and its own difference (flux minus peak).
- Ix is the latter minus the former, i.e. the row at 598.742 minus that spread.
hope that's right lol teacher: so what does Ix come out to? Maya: -39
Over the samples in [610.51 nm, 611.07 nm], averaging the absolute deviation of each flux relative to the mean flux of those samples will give 11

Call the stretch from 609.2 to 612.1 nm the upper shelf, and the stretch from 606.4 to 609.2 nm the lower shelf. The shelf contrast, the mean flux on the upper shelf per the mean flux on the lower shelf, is 0.94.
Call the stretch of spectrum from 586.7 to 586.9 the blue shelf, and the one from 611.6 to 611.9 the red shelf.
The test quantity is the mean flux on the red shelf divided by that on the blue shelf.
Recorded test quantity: 1.00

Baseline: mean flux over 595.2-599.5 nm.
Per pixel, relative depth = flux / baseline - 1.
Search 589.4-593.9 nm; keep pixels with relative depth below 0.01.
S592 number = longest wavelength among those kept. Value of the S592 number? 593.526 nm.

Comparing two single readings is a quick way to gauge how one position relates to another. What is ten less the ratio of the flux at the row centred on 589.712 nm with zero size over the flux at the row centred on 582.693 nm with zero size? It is 9.54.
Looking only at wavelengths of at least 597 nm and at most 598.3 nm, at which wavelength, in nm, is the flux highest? 597.090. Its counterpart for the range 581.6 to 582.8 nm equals 581.755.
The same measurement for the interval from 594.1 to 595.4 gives 594.347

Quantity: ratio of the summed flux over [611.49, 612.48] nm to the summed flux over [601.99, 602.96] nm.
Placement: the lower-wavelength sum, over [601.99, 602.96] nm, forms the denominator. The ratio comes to 0.93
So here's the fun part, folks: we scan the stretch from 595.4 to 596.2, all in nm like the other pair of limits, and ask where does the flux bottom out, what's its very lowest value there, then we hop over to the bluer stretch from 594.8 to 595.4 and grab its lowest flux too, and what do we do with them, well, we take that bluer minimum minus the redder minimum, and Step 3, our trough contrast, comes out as 12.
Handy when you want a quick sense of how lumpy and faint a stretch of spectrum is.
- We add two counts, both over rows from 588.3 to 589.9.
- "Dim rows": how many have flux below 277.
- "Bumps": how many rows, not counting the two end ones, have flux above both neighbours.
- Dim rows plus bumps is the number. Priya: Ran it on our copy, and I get 12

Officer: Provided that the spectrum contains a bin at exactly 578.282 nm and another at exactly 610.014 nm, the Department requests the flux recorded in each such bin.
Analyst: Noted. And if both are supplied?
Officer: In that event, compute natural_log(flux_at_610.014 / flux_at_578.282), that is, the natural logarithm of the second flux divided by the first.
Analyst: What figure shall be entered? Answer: 0.12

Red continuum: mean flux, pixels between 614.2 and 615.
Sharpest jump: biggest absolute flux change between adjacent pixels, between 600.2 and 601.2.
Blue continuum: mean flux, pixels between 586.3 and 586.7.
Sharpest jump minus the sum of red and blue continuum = -528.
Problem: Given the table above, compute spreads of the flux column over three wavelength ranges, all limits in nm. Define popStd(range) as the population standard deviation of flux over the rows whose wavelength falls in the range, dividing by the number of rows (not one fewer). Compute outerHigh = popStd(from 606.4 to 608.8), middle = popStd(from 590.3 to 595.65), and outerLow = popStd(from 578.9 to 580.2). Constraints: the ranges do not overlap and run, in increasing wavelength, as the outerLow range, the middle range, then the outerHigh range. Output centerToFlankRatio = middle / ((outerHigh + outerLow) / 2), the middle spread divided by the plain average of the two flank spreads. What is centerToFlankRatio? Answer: 1.2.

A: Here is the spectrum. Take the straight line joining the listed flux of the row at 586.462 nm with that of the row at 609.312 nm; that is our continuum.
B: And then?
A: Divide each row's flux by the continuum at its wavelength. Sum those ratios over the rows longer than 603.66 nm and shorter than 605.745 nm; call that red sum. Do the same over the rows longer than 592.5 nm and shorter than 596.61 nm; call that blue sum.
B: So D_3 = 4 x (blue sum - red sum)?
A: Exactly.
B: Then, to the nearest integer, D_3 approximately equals 55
